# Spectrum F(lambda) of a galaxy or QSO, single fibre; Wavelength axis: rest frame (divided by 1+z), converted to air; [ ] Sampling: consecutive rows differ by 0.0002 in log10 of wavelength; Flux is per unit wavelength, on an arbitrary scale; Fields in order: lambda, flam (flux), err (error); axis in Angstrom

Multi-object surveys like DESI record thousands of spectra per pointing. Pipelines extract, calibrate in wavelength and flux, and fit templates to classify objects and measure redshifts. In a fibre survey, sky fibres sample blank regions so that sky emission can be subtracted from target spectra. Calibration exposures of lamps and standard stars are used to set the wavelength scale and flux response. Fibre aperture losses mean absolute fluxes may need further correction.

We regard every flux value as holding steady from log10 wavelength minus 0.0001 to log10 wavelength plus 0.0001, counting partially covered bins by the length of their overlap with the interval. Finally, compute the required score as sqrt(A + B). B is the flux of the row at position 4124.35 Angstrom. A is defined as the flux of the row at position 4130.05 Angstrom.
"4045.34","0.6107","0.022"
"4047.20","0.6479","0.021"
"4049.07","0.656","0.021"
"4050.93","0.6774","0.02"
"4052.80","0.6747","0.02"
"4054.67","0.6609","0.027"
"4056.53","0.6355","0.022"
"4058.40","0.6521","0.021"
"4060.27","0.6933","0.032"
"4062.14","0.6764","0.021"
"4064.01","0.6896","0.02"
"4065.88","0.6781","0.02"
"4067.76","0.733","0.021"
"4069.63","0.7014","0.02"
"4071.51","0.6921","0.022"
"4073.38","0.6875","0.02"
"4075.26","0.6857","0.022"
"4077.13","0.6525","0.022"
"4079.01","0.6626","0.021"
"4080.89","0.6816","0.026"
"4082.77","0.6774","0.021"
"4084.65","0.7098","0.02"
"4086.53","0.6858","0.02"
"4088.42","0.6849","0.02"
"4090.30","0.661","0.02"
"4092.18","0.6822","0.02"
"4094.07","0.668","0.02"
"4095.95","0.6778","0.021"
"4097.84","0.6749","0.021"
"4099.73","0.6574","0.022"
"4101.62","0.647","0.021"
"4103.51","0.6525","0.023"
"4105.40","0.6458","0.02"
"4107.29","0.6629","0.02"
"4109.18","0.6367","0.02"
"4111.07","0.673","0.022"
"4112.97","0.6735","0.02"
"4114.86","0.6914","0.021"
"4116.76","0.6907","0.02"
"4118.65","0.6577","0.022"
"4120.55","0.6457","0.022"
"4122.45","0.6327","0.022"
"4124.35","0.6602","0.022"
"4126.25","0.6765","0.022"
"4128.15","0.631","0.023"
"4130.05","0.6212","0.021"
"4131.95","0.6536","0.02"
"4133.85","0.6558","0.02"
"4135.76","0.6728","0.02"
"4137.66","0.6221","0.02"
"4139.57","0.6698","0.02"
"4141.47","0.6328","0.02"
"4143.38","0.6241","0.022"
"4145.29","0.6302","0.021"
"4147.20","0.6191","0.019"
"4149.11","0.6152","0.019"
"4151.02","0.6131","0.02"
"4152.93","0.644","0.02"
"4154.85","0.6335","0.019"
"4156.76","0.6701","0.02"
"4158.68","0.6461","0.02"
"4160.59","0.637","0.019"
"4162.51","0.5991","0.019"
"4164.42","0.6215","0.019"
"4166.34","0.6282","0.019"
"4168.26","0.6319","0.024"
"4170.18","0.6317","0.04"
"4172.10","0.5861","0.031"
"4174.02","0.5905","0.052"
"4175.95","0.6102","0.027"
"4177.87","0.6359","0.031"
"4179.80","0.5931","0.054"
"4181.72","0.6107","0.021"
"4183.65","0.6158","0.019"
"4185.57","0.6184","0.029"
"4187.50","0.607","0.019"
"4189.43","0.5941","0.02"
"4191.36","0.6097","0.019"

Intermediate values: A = 0.6212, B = 0.6602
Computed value 1.132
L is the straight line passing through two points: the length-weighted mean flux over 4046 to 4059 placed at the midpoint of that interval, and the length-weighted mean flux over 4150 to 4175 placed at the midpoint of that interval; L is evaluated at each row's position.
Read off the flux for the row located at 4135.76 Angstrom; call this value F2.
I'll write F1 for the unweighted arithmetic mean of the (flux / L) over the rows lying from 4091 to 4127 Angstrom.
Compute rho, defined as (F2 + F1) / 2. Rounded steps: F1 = 1.04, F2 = 0.6728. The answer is 0.854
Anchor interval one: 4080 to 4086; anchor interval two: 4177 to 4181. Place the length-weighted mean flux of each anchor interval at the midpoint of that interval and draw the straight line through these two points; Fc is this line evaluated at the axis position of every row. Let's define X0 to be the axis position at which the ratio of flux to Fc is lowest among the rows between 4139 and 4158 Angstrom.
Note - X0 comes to 4151.02 Angstrom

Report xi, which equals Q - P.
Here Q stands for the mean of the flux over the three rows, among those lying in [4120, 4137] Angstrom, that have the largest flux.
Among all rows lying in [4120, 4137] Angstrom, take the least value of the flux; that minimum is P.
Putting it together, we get 0.049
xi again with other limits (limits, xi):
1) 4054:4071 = 0.074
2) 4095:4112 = 0.039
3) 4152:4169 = 0.054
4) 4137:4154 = 0.036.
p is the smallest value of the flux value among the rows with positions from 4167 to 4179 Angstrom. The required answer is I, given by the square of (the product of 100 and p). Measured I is 3435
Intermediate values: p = 0.5861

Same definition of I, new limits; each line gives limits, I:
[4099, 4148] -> 3833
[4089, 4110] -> 4054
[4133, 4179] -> 3435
